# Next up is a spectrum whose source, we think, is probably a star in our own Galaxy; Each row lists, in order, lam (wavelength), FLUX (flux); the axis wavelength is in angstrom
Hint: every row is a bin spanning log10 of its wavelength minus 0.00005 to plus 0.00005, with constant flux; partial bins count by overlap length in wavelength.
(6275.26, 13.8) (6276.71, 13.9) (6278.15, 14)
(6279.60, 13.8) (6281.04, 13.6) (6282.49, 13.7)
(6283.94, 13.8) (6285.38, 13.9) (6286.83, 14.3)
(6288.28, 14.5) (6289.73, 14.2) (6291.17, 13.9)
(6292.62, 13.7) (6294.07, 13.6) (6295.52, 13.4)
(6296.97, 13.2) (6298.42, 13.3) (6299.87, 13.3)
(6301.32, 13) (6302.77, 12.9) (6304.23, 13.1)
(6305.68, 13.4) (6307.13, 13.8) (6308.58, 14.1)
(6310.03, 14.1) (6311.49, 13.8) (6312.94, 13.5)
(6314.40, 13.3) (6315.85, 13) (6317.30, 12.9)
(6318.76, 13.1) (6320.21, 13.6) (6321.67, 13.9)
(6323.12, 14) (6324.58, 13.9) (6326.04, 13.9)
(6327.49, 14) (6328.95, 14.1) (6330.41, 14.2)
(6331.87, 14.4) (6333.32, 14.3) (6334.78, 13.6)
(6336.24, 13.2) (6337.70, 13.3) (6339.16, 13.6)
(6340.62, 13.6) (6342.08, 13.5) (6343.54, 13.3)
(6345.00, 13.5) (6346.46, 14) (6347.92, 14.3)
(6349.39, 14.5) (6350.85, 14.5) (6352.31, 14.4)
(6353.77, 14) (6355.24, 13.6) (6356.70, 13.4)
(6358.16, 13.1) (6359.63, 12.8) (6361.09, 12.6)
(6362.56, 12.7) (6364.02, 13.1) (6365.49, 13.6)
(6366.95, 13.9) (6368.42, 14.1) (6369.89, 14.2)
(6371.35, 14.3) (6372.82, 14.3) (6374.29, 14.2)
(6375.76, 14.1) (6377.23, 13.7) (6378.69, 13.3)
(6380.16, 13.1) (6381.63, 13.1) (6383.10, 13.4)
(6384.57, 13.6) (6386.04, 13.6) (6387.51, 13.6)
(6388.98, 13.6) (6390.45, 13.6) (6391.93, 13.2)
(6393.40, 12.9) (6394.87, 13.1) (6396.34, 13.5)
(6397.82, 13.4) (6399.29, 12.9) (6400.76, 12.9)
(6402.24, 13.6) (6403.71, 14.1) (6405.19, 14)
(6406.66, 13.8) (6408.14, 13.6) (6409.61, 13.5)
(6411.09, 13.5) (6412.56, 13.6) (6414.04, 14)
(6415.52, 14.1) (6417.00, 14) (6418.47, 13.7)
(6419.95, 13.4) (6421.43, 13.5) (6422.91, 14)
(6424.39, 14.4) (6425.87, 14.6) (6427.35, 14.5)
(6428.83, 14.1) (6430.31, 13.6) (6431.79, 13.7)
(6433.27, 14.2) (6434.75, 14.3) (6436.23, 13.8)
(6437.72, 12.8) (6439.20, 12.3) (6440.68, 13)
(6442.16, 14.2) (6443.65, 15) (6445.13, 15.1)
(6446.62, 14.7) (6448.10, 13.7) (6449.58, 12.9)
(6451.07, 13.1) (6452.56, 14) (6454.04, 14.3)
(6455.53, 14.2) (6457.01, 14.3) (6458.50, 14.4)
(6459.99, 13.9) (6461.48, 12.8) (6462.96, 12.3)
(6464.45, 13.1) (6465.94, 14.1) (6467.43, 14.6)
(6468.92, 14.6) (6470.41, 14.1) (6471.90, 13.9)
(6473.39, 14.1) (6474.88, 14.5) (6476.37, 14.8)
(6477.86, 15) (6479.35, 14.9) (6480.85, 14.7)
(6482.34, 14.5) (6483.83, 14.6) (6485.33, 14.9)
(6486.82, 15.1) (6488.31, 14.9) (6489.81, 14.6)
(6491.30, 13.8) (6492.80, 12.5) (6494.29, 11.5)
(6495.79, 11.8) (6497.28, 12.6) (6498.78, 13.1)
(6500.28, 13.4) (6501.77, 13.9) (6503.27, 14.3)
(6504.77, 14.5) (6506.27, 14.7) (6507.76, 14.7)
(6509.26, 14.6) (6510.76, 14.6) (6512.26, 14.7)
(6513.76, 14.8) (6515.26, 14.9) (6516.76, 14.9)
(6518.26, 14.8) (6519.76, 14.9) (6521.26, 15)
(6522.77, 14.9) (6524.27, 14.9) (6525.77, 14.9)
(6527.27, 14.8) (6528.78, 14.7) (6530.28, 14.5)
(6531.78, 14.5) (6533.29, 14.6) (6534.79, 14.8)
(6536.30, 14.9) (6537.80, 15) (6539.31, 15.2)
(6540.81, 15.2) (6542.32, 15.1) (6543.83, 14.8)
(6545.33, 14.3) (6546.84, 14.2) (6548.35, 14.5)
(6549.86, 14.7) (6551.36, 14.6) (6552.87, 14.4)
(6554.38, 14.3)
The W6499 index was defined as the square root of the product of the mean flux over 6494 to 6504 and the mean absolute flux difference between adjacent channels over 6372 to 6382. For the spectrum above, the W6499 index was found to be 1.6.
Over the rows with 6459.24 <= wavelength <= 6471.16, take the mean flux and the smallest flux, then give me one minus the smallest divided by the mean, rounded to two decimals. 0.10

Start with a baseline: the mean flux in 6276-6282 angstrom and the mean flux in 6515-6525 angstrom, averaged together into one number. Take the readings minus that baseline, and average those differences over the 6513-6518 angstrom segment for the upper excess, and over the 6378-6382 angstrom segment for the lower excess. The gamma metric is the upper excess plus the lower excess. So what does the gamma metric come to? -0.7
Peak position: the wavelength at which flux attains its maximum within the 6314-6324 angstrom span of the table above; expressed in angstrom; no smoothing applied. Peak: 6323.12 angstrom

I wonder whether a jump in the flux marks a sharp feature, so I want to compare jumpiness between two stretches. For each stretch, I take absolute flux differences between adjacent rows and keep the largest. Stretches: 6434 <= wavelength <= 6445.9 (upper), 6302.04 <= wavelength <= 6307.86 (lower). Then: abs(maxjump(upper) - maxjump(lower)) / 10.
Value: 0.08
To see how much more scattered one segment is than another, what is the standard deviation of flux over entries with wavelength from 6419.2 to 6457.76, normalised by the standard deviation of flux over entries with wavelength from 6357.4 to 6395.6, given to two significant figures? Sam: 1.4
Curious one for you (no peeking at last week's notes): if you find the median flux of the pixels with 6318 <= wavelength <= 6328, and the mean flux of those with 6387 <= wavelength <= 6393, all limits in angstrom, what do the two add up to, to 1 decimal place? 27.4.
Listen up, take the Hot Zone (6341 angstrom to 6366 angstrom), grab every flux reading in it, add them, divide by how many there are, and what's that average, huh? 13.6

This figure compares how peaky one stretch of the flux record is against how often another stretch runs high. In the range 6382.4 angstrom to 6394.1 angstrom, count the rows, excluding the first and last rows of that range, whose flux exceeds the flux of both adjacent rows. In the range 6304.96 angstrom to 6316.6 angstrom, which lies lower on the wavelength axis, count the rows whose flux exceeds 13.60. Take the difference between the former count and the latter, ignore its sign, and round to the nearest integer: 4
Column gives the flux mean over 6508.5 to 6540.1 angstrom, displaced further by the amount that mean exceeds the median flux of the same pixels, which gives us 14.8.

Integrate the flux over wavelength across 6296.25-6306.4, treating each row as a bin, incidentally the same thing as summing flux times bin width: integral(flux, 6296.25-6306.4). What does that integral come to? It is 134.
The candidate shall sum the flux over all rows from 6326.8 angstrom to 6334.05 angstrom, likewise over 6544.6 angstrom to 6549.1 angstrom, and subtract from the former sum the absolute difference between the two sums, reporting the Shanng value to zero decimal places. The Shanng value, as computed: 43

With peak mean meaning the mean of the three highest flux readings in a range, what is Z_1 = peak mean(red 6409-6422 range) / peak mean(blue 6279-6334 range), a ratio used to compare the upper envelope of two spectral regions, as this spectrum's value 0.97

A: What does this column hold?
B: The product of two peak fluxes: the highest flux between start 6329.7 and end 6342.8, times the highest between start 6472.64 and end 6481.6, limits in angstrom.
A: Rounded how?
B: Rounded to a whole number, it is 216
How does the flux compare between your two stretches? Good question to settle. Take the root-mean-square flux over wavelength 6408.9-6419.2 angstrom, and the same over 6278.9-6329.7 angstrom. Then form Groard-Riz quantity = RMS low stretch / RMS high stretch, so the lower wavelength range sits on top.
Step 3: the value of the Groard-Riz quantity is 0.991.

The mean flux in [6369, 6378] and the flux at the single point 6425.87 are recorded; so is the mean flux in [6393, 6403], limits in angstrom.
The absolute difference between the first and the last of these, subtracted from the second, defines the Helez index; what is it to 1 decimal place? 13.7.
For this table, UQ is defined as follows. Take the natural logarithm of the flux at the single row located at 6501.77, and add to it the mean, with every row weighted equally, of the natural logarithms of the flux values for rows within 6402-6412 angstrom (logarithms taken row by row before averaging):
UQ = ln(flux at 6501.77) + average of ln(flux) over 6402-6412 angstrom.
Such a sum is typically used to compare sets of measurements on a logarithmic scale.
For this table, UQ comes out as 5.25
